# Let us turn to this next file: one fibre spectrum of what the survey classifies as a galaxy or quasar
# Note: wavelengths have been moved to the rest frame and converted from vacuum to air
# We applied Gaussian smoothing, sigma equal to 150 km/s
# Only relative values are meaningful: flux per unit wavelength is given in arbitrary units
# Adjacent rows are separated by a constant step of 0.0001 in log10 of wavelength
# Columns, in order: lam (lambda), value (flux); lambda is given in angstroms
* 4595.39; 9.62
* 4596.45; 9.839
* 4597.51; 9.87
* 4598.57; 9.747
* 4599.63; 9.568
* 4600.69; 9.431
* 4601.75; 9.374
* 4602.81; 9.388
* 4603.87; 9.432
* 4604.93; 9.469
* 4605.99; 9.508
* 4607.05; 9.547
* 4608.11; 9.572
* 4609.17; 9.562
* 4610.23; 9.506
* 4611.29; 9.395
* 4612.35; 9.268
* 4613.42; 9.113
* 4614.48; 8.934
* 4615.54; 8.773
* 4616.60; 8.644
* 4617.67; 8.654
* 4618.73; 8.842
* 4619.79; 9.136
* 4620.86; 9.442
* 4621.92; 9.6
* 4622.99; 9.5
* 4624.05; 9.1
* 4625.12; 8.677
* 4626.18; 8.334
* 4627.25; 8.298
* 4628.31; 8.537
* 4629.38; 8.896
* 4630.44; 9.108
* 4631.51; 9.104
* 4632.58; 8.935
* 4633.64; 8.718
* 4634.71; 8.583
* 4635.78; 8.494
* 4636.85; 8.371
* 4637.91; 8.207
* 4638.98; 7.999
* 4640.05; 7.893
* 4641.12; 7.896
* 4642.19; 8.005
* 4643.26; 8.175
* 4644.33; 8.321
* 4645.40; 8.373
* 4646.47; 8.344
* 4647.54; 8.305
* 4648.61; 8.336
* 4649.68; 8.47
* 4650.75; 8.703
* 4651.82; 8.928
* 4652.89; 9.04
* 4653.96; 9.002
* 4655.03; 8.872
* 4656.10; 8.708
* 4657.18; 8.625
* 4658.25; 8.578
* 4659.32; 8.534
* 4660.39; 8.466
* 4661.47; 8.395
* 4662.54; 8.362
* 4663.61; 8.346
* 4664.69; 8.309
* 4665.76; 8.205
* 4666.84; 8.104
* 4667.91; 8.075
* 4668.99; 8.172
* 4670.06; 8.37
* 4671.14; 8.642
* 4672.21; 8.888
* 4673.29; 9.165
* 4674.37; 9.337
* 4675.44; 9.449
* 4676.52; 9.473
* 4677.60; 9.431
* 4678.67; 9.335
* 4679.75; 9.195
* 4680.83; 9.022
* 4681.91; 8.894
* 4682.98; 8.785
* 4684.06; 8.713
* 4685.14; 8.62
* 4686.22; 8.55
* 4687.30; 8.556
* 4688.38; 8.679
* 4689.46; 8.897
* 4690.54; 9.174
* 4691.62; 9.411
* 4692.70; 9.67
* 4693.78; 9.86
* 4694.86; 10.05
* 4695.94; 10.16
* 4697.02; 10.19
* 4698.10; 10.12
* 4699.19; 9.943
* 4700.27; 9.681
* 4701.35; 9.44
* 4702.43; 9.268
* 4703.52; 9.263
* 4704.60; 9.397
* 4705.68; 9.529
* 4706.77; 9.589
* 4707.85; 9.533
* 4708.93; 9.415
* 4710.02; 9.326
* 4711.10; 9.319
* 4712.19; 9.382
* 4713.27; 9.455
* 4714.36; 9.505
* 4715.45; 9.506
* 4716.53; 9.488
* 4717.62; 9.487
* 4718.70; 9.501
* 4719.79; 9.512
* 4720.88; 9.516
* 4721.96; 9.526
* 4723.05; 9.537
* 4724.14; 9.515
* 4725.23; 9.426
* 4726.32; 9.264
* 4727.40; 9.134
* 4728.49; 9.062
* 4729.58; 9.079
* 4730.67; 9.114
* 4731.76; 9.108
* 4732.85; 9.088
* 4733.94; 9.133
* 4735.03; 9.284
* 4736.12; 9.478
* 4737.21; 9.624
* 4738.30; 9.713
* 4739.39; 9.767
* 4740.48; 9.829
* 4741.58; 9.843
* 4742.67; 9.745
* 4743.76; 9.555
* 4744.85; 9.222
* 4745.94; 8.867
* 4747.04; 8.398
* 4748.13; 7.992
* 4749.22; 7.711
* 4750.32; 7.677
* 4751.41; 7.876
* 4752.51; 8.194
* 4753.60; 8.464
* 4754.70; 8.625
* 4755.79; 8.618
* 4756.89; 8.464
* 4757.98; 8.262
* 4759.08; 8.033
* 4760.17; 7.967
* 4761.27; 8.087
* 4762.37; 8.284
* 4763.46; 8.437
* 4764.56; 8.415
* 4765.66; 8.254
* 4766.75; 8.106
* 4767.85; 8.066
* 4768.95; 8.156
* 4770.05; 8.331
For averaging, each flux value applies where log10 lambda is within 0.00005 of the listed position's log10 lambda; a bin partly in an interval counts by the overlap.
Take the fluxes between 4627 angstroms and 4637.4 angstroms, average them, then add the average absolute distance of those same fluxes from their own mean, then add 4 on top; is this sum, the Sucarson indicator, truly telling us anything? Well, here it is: 13.0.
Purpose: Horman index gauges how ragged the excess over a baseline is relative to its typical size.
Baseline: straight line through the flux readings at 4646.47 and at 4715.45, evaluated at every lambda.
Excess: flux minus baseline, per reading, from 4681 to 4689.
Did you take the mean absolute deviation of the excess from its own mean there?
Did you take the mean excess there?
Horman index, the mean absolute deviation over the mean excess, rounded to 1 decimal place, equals -0.4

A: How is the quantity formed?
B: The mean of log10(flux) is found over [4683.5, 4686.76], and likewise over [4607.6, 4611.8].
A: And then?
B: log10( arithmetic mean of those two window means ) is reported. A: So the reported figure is -0.019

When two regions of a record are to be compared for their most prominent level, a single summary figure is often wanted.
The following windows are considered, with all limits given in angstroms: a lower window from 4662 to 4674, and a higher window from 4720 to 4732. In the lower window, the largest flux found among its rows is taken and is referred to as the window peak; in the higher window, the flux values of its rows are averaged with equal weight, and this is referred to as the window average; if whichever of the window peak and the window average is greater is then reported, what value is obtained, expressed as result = 9.3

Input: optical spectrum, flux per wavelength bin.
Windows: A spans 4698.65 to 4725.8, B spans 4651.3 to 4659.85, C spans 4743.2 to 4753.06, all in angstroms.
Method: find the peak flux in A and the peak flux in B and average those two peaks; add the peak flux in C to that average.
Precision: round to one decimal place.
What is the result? 19.0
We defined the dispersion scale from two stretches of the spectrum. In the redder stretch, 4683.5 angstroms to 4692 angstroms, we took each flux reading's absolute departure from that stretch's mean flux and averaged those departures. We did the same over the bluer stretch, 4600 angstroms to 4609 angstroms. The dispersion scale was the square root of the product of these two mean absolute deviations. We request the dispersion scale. 0.12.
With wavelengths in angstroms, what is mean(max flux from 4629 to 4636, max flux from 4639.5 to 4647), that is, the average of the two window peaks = 8.74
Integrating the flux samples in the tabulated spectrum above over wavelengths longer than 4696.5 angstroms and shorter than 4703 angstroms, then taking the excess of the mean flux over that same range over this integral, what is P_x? -53.7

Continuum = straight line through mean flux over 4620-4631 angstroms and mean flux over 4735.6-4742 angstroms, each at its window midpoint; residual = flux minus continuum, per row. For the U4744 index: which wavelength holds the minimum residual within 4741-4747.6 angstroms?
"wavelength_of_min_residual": 4747.04 angstroms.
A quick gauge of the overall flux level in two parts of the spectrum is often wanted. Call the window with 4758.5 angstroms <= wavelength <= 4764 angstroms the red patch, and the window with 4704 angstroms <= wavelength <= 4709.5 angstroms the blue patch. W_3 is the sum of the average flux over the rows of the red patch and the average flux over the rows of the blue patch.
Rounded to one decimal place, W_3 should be 17.7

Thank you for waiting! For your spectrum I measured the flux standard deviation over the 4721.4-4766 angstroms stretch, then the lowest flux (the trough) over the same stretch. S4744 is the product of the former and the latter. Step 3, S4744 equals 5.0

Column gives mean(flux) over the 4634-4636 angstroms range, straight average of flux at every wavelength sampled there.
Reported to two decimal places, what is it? 8.54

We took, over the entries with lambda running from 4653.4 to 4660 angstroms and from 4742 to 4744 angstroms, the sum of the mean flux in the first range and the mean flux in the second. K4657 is 18.4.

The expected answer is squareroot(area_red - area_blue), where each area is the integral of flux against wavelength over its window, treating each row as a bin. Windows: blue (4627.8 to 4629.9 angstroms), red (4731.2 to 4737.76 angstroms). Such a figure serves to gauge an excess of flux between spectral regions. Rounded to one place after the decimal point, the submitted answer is 6.5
